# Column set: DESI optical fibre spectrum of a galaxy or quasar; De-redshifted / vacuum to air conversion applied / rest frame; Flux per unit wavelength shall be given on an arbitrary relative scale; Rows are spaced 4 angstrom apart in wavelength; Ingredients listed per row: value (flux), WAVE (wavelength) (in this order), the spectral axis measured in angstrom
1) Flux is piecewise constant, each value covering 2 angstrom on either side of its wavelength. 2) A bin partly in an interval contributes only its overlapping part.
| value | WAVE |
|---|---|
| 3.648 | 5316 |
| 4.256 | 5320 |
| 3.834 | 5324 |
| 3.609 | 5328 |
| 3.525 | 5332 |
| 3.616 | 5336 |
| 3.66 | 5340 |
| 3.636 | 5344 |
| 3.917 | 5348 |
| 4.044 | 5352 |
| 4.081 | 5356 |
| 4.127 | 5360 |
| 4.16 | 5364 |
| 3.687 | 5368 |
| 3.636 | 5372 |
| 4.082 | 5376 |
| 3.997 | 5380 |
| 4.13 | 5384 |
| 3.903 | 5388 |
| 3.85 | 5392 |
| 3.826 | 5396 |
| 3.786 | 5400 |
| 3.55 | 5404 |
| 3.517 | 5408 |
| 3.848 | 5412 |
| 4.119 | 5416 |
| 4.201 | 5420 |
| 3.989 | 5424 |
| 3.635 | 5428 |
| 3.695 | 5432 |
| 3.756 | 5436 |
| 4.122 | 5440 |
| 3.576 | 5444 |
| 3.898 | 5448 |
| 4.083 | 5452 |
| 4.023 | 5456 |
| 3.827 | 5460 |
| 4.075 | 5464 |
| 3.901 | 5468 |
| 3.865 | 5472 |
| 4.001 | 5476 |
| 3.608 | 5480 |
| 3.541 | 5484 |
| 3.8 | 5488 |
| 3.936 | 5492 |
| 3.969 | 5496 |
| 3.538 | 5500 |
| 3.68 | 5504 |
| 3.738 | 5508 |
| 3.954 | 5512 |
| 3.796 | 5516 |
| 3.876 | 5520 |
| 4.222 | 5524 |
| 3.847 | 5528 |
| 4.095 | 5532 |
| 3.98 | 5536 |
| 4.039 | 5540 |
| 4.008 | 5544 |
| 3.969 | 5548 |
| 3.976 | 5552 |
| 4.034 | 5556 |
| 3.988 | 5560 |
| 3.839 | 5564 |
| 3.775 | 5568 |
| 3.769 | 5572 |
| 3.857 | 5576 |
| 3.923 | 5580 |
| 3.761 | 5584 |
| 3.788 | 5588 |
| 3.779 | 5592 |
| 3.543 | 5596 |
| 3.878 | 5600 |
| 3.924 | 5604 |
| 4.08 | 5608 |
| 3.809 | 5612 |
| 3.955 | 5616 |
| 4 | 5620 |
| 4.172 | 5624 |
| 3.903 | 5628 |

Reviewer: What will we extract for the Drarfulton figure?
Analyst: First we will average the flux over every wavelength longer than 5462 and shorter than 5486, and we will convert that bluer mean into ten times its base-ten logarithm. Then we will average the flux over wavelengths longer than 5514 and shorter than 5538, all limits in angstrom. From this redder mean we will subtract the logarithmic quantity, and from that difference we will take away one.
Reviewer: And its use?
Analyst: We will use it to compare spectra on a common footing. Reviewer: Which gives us -2.86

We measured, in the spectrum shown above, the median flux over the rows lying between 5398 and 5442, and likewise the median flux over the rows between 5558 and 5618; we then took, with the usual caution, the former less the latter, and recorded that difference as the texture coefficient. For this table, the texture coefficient -0.053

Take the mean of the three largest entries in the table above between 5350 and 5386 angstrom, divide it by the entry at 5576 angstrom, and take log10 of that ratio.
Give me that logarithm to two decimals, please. 0.03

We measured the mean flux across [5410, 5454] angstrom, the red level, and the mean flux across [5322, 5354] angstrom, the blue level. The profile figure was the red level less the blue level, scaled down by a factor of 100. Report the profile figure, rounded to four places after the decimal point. 0.0017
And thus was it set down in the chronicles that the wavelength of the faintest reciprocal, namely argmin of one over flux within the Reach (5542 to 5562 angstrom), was 5556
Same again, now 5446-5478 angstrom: 5452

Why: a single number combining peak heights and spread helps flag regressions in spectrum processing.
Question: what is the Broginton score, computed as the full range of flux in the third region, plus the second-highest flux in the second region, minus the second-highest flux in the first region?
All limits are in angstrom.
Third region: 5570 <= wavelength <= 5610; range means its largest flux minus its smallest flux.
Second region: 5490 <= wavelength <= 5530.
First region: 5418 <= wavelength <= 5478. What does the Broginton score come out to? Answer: 0.38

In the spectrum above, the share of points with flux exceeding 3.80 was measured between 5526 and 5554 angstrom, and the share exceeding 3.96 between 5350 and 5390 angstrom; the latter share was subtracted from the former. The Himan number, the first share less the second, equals 0.30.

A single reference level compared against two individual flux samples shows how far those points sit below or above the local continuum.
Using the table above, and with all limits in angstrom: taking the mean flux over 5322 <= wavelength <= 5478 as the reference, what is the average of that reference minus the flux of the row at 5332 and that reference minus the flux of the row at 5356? 0.063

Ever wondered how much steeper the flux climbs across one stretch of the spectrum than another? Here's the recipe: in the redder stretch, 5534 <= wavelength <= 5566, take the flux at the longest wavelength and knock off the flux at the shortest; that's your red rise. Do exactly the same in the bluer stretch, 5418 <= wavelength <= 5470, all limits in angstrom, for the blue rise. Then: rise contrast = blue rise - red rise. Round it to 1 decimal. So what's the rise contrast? -0.2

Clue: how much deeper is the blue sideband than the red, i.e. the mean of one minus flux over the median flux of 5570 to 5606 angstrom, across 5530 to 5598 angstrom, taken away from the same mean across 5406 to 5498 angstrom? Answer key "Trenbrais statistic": 0.005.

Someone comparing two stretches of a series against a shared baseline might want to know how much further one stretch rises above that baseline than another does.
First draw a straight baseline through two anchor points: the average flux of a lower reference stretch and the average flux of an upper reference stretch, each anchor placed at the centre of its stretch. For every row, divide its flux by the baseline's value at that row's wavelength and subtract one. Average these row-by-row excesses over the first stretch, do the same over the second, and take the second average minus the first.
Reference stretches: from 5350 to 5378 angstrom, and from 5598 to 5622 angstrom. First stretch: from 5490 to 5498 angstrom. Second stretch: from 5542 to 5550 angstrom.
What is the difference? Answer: 0.011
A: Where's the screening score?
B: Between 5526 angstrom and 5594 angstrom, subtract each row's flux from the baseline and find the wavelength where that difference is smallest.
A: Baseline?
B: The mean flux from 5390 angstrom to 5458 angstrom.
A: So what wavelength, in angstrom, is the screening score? 5532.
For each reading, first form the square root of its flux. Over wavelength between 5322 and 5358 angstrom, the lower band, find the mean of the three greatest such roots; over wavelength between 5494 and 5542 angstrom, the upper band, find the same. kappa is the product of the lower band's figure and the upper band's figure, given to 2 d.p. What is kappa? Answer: 4.07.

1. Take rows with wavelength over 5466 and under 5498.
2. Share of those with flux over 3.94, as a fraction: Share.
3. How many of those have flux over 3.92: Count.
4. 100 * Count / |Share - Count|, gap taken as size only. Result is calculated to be 109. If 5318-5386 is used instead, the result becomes 106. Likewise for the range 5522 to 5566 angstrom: 110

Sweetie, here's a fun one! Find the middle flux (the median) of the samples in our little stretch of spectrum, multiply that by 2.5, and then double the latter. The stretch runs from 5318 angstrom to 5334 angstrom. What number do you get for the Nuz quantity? 18.6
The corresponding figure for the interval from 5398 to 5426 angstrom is 19.2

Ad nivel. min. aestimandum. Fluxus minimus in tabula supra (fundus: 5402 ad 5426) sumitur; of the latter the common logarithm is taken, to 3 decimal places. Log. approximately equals 0.546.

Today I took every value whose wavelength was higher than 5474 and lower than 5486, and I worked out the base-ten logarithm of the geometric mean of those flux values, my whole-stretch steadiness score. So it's 0.570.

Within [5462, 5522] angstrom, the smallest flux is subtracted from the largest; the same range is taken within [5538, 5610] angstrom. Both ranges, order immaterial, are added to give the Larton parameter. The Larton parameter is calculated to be 1.07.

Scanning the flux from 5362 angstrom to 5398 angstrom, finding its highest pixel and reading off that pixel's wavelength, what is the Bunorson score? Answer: 5364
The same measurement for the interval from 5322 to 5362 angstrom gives 5360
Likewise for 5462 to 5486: 5464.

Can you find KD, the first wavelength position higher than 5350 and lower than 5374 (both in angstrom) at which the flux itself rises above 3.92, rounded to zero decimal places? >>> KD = 5352 angstrom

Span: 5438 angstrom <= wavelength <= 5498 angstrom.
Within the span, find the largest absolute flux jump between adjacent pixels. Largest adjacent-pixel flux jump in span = 0.55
